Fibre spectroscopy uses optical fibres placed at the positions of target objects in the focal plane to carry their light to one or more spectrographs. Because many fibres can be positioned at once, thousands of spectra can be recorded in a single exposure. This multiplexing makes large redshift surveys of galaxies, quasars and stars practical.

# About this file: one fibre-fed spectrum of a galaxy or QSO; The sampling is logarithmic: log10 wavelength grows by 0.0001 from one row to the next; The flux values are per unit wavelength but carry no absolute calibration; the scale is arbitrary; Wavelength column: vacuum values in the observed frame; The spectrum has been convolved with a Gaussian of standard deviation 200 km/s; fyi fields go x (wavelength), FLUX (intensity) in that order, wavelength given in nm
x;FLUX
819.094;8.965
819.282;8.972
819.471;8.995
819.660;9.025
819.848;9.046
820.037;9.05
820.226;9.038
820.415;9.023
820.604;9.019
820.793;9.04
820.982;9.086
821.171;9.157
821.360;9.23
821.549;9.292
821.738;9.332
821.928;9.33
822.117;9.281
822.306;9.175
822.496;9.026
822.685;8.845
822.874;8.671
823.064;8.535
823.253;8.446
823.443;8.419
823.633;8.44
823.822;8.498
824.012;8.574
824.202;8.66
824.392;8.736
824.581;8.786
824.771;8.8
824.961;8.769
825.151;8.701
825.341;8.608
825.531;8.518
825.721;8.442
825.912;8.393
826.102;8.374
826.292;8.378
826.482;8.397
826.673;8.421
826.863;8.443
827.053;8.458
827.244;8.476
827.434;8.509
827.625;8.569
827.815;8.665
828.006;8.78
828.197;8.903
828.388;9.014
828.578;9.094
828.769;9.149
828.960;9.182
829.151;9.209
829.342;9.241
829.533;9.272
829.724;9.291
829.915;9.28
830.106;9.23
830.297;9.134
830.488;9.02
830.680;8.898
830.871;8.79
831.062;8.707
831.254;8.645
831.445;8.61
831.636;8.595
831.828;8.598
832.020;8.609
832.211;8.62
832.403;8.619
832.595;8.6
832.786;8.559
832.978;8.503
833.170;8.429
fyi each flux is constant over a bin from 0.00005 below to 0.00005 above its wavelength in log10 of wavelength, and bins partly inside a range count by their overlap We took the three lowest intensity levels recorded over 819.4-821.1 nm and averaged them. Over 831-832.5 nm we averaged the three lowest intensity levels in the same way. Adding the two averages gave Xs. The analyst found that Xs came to 17.6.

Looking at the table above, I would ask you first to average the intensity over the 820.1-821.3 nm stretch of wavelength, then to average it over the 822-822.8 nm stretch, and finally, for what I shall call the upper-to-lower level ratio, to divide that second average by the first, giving 1.00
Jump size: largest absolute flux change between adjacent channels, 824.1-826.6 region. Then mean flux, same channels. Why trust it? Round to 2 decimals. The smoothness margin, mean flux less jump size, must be 8.49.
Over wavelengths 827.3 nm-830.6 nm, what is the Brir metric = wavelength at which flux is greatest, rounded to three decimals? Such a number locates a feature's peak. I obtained 829.724 nm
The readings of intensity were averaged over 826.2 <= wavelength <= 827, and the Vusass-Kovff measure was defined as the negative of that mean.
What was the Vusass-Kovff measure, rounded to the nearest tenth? -8.4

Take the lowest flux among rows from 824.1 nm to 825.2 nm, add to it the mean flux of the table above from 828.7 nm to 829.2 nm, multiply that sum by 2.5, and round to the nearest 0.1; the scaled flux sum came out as 44.6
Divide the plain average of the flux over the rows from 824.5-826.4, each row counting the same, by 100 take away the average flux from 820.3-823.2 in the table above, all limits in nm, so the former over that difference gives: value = 0.094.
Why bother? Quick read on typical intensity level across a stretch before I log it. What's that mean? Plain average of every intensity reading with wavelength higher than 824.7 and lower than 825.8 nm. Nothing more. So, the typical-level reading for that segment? 8.64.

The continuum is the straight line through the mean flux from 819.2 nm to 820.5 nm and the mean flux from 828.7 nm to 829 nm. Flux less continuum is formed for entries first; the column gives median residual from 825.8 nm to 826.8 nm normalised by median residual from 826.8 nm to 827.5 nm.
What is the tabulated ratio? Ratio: 1.1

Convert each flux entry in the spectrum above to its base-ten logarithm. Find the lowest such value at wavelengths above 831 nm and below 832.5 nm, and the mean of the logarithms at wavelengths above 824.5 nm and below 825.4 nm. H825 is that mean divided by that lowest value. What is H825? 1.01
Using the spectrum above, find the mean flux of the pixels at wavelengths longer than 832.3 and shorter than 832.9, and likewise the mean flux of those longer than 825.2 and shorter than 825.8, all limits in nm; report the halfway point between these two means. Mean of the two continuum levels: 8.56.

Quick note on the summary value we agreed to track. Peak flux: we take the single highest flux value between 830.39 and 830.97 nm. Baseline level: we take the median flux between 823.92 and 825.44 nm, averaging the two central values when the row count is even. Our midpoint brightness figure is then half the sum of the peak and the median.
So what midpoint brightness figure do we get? 8.9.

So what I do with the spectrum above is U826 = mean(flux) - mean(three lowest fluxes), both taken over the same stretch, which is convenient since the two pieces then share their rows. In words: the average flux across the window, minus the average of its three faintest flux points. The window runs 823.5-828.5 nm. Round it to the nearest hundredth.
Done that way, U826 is 0.21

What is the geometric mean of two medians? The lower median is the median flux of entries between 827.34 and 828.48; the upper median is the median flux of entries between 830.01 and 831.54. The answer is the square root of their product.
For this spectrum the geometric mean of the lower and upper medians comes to 8.78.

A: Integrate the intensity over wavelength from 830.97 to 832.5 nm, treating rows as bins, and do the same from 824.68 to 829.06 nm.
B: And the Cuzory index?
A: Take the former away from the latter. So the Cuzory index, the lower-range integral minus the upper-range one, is 25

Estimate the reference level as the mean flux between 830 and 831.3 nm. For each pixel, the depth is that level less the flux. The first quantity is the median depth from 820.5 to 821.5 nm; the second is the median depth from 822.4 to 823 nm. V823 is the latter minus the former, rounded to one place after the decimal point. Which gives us 0.2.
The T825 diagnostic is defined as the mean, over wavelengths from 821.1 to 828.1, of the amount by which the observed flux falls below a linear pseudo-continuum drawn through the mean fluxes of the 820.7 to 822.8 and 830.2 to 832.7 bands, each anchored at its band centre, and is 0.33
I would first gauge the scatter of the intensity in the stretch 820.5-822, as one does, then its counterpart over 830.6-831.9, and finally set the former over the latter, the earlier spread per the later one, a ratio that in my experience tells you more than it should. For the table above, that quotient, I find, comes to 1.1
